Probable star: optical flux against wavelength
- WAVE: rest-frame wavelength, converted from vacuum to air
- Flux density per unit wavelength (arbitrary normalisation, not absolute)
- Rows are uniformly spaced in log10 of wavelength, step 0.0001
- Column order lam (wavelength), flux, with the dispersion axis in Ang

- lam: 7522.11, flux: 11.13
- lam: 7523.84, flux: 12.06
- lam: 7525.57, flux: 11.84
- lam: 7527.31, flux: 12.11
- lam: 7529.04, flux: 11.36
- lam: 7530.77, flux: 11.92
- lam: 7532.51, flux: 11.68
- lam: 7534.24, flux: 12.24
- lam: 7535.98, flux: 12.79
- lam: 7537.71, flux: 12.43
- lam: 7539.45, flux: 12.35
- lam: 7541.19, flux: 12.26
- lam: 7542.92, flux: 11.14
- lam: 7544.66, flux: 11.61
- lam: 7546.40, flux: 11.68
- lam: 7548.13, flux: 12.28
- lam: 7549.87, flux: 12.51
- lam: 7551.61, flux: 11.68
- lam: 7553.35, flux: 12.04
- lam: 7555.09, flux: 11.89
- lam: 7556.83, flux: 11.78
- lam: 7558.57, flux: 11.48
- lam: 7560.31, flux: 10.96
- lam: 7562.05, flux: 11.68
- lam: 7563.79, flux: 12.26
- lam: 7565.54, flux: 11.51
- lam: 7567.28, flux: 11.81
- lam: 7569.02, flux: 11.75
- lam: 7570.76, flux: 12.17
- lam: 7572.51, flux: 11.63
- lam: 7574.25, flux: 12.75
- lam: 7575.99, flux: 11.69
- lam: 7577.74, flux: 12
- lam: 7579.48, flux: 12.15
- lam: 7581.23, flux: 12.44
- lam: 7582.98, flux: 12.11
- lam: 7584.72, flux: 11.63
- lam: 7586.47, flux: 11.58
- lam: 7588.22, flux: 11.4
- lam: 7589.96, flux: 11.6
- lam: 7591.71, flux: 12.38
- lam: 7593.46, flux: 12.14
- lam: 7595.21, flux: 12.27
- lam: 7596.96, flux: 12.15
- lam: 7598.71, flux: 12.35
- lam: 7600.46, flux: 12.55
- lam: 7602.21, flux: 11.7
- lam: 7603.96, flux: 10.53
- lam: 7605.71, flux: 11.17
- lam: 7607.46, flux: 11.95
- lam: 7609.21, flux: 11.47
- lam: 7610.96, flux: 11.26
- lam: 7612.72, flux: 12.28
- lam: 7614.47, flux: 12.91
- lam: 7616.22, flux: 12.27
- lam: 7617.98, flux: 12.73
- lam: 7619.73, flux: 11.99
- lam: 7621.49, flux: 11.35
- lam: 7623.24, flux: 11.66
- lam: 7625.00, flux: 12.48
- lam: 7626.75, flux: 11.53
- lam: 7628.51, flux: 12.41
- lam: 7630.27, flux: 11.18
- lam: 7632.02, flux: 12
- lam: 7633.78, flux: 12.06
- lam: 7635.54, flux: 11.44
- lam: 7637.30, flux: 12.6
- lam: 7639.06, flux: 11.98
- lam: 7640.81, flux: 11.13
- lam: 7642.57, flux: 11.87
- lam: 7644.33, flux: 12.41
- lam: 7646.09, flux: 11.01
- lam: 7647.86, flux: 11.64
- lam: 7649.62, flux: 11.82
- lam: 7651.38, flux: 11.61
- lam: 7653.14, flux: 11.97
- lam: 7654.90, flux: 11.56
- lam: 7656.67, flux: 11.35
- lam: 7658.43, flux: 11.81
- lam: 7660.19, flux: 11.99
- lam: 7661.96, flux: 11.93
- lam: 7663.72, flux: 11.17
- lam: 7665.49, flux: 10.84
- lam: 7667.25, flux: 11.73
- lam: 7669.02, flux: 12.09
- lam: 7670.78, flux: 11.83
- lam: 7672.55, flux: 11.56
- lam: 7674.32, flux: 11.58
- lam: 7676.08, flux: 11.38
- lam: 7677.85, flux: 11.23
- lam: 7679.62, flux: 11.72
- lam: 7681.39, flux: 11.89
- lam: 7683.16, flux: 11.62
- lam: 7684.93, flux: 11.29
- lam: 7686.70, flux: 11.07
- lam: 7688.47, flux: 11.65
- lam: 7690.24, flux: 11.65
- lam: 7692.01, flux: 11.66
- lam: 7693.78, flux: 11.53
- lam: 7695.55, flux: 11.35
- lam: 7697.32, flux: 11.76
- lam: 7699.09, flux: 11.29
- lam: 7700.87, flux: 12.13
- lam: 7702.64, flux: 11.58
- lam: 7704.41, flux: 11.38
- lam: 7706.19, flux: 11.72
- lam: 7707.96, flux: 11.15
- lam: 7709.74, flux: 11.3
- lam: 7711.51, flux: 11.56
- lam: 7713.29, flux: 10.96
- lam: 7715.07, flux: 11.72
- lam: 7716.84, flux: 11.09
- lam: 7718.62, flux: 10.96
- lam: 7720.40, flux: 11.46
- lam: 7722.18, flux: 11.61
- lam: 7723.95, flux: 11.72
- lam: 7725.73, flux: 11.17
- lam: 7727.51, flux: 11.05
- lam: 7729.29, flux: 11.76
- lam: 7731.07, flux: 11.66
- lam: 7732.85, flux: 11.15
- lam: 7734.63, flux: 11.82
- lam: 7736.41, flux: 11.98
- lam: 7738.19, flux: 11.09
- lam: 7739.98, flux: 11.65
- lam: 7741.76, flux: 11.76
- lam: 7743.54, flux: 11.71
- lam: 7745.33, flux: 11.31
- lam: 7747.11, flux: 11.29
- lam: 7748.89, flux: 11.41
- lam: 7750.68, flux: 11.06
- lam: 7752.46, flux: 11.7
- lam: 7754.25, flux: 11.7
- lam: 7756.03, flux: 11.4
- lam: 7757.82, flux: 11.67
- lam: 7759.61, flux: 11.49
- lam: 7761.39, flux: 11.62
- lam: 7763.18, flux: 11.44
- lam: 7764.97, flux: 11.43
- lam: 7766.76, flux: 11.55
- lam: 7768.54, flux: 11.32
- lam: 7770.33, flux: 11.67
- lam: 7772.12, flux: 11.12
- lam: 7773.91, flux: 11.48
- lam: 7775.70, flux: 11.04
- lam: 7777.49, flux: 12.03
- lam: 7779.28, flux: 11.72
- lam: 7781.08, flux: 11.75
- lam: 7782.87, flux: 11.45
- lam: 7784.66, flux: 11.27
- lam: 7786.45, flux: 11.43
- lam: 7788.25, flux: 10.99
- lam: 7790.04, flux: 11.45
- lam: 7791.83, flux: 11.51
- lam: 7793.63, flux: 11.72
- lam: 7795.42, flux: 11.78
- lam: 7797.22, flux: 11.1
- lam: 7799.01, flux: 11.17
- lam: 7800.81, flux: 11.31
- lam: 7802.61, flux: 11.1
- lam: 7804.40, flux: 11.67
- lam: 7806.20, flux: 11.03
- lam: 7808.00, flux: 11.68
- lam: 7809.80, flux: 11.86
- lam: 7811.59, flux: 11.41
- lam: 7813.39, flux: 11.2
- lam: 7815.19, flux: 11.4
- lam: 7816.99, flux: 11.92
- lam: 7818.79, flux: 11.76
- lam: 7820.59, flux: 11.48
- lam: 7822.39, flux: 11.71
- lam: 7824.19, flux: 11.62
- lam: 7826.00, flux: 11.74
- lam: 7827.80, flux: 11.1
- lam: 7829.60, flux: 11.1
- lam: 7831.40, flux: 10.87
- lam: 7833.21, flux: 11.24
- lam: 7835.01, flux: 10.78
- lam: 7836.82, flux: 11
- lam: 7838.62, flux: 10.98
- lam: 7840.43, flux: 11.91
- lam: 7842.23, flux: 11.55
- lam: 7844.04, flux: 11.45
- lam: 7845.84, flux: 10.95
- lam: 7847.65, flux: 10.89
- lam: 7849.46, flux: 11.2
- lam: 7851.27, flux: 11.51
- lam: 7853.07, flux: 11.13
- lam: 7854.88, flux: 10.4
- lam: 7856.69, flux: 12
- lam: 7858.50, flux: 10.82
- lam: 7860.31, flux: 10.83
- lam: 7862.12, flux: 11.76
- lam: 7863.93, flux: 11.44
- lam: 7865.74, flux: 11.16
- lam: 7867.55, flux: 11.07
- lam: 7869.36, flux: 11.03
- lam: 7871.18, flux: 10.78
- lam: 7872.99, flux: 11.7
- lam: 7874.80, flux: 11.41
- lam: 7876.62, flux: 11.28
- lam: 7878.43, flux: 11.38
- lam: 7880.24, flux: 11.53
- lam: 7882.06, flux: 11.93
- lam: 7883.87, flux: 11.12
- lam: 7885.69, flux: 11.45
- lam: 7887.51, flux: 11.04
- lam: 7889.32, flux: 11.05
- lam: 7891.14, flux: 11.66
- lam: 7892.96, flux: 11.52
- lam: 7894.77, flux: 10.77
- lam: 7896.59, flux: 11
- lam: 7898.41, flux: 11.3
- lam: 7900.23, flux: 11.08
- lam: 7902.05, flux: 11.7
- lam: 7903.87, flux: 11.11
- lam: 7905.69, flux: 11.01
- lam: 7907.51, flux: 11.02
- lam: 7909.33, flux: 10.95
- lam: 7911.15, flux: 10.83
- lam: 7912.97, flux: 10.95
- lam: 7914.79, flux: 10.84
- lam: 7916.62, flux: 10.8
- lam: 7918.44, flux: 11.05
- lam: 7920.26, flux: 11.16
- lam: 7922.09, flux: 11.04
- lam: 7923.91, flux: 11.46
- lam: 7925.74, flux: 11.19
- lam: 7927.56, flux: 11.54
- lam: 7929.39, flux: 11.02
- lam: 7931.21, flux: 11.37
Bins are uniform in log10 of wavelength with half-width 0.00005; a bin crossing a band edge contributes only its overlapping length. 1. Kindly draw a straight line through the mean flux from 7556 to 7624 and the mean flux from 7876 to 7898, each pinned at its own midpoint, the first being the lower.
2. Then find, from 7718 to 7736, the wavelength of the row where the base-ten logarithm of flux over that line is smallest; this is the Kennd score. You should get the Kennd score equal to 7718.62 Ang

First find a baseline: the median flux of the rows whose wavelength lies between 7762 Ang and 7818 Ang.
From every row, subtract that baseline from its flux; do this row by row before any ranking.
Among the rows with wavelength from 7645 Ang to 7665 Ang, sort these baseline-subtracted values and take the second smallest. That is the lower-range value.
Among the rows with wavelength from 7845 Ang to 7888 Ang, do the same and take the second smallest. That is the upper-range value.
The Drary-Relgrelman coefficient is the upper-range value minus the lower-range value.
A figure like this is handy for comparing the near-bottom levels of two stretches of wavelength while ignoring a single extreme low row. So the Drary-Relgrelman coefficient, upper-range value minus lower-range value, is -0.39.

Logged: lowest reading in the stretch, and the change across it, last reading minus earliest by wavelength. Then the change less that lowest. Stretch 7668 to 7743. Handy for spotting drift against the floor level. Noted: -11.3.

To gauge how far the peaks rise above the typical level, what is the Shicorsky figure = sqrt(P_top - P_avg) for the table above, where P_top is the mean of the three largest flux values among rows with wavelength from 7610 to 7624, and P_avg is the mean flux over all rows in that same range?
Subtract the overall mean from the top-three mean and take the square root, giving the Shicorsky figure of 0.76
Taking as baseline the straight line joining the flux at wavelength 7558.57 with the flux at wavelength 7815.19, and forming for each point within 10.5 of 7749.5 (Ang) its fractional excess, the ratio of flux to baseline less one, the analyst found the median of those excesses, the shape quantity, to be 0.01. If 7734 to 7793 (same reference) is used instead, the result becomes 0.01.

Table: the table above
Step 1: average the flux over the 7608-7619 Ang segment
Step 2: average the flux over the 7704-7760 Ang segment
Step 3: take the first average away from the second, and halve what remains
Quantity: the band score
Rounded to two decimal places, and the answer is -0.35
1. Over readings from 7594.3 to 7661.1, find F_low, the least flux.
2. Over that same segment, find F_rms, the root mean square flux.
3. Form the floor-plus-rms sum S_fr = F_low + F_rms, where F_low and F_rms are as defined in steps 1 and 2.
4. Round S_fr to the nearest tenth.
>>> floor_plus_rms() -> 22.4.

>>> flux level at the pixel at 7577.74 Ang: 12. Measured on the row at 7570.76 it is 12.17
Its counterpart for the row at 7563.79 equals 12.26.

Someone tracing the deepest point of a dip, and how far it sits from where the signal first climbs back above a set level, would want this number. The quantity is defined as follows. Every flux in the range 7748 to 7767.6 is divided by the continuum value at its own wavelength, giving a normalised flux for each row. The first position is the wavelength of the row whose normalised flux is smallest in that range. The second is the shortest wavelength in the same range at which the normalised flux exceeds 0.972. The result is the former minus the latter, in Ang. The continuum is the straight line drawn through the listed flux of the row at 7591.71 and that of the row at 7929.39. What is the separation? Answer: -1.8 Ang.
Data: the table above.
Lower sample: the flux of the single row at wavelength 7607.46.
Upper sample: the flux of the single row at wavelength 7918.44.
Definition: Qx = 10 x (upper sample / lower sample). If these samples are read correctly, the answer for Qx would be 9.2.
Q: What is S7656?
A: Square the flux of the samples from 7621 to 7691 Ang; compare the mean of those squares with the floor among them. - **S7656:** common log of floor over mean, -0.065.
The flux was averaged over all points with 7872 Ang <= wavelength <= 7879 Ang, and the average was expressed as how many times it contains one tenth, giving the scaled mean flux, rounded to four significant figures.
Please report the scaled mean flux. 114.4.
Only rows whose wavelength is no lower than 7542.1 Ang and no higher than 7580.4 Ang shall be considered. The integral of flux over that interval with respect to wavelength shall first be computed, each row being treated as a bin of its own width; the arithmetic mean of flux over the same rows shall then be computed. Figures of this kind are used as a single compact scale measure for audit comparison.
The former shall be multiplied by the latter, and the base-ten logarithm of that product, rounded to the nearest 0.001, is 3.730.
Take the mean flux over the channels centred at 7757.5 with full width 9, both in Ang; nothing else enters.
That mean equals 11.6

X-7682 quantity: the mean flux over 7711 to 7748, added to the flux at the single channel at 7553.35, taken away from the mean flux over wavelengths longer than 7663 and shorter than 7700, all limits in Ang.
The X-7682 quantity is -12.0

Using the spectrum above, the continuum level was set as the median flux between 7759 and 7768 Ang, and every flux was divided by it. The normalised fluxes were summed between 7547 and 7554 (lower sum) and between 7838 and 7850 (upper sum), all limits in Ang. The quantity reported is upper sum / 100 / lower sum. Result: 0.016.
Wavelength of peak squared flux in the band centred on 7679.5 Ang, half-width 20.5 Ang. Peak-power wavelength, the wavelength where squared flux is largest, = 7669.02 Ang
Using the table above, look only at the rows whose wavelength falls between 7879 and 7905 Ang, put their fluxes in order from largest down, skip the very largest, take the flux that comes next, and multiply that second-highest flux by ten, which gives 117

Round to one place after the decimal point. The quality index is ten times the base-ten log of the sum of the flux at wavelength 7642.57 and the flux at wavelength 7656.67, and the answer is 13.7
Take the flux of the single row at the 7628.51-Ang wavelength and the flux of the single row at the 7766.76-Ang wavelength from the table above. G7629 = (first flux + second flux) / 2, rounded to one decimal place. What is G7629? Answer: 12.0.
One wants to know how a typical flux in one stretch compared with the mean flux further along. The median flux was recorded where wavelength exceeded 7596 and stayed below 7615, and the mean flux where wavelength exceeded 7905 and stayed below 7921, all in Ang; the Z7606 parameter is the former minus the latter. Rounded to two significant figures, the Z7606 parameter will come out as 0.99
